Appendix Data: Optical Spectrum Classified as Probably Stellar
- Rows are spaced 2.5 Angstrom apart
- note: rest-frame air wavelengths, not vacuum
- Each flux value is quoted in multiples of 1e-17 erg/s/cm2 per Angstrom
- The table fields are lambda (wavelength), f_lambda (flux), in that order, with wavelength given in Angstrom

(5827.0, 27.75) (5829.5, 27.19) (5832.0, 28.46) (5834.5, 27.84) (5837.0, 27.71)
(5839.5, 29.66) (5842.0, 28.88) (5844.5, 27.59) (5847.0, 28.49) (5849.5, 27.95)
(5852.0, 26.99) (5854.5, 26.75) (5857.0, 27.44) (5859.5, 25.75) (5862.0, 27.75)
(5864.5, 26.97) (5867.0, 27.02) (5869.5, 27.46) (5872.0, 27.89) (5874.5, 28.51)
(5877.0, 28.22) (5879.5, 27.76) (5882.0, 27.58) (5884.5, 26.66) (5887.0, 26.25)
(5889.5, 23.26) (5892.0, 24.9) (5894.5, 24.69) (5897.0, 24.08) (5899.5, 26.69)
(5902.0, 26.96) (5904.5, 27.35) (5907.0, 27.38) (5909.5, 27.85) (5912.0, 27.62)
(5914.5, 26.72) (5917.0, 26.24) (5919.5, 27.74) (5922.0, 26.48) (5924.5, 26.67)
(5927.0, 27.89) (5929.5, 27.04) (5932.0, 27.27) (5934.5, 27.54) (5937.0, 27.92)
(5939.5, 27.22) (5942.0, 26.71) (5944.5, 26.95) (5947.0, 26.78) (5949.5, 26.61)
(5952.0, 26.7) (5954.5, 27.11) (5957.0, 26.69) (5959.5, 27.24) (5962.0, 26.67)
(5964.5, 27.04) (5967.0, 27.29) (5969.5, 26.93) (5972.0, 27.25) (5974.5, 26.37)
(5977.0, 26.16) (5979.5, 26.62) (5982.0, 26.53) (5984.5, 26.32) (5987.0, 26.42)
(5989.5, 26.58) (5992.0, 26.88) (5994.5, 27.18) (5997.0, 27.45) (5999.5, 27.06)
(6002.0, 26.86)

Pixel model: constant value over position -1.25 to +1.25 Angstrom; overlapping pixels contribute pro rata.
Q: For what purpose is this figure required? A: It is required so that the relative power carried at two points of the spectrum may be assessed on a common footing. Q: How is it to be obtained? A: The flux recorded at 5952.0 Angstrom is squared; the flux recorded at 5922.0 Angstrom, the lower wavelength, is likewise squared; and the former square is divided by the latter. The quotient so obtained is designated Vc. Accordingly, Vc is 1.02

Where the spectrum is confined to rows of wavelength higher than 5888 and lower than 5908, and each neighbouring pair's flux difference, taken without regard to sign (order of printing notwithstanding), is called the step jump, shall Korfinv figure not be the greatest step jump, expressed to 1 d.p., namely 2.6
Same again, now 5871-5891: 3.0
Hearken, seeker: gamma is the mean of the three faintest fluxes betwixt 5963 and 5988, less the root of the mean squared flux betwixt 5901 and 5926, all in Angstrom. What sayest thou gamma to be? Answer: -0.8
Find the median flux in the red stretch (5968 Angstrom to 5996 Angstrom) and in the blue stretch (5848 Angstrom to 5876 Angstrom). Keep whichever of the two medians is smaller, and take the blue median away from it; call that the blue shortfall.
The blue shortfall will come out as -0.9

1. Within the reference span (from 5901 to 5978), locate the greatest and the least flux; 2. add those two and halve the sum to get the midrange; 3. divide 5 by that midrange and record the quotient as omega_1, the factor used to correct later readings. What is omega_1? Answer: 0.1849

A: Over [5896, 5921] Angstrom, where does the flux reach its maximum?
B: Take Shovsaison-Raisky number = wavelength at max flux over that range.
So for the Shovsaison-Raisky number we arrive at 5909.5 Angstrom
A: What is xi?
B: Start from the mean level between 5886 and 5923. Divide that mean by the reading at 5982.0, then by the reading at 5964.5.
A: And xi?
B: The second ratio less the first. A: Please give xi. -0.019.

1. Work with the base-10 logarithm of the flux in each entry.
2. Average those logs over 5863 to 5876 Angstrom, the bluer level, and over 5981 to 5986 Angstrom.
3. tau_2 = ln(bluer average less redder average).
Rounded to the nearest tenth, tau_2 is -4.0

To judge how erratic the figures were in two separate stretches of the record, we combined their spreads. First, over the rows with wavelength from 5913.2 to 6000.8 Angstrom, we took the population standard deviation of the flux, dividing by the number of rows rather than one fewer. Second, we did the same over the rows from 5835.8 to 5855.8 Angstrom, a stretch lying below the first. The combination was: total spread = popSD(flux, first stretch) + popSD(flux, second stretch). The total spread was 1.35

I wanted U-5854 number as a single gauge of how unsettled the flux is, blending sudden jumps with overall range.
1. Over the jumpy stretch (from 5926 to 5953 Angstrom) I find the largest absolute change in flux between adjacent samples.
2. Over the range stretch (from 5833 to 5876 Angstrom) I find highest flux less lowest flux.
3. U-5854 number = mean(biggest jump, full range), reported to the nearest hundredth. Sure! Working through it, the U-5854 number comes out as 2.38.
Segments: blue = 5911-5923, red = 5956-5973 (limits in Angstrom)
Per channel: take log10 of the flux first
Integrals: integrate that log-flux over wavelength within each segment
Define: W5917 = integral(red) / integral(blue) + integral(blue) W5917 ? 19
